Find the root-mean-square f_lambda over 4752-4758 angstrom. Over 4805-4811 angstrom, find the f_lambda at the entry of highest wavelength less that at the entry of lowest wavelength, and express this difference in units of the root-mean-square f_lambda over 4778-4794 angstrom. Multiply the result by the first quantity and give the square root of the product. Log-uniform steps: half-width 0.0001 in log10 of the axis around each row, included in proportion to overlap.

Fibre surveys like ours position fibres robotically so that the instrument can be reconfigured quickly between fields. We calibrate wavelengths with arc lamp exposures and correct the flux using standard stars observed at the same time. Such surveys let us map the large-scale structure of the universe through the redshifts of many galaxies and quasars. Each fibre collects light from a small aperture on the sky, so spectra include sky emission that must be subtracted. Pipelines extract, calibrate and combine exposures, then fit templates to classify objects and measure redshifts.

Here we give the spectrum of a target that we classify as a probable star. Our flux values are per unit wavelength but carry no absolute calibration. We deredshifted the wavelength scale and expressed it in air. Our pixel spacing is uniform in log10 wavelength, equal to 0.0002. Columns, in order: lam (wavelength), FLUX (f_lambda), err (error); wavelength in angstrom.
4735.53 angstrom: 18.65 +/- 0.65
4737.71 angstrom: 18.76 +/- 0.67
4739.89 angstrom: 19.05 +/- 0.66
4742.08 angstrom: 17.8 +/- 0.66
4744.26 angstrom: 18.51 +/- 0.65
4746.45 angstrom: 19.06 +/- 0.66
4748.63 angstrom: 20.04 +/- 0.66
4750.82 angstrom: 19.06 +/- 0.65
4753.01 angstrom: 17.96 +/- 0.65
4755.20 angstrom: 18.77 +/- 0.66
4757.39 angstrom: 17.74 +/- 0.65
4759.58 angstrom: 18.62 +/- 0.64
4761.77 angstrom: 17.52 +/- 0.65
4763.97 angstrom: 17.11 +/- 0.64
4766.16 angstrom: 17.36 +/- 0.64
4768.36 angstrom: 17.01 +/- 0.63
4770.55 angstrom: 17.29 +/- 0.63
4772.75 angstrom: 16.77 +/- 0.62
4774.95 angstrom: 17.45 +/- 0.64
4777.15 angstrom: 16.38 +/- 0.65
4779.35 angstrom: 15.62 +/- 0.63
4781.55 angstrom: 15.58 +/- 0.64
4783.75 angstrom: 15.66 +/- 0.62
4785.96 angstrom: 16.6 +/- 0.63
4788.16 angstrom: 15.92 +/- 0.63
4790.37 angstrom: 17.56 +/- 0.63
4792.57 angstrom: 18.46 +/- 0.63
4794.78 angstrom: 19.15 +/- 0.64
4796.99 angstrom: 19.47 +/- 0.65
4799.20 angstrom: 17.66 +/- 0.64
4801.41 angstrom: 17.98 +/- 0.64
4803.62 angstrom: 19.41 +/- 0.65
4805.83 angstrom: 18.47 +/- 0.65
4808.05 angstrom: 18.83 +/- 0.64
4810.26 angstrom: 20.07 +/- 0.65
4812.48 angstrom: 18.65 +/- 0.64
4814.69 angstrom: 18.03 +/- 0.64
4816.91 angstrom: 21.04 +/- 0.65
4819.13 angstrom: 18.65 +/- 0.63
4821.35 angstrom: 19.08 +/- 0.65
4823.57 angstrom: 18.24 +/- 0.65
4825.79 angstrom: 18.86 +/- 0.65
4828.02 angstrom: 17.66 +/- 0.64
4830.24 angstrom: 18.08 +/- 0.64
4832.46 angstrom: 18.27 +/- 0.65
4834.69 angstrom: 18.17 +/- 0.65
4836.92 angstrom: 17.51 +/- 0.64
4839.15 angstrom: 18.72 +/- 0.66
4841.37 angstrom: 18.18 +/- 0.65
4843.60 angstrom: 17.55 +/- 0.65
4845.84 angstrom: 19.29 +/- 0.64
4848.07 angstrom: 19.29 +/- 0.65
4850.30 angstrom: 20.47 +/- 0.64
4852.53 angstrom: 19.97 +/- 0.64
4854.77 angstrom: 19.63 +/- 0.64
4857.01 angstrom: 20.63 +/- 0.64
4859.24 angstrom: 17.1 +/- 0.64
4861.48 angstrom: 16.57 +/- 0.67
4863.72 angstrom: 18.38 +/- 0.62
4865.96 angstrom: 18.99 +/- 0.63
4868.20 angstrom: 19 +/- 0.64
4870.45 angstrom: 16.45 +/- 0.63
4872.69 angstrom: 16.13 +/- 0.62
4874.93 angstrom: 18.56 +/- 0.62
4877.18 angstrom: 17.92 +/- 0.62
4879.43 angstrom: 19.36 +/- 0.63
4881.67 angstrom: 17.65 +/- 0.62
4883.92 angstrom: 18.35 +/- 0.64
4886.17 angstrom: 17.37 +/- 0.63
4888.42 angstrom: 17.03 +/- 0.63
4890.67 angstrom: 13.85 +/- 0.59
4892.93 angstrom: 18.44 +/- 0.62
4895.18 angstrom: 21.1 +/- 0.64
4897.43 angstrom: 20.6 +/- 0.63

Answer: 1.33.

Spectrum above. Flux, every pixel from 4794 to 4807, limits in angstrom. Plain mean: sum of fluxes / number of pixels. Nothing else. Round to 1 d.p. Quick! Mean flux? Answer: 18.7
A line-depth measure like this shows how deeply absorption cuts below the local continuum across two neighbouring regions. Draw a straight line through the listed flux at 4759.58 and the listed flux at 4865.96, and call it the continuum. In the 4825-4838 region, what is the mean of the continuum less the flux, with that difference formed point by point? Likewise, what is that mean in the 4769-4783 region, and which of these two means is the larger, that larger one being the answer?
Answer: 2.2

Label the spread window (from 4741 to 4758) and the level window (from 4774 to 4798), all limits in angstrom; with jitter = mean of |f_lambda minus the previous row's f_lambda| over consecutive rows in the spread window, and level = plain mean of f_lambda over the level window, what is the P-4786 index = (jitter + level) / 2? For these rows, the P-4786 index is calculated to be 9.0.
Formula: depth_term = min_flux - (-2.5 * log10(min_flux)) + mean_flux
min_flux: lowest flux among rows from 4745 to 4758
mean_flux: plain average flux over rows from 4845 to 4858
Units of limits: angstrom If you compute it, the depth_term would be 40.7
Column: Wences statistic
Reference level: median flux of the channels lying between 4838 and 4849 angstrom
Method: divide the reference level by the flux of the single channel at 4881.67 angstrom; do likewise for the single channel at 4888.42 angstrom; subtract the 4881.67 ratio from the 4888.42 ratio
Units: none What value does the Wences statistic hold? 0.04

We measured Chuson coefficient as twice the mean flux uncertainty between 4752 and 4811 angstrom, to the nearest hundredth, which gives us 1.28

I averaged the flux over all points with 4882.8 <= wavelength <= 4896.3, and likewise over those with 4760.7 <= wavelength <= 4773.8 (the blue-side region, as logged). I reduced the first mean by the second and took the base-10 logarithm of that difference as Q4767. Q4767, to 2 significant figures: -0.29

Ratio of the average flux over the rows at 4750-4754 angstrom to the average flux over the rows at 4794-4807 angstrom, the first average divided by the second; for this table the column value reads 0.99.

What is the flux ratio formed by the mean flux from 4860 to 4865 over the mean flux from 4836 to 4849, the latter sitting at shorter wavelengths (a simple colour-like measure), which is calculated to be 0.95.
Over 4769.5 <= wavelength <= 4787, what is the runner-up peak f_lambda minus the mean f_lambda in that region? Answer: 0.9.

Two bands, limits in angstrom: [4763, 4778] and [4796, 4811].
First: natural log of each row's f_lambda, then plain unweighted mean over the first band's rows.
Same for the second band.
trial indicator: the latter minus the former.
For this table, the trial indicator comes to 0.10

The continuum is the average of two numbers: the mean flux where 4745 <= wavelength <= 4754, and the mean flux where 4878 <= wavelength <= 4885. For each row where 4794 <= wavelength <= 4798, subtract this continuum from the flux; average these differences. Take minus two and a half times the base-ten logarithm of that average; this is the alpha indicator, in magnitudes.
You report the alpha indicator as 0.6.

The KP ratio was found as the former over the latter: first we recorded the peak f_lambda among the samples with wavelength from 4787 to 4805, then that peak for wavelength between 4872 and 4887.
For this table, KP 1.01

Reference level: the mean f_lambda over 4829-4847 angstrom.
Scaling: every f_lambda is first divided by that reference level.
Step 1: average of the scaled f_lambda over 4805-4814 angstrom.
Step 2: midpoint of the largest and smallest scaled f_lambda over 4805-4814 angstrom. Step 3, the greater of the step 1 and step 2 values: 1.06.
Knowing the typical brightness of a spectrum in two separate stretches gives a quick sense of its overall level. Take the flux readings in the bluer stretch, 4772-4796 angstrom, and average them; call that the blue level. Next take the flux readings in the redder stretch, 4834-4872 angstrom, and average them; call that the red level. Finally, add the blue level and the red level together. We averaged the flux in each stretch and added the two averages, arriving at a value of 35.4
